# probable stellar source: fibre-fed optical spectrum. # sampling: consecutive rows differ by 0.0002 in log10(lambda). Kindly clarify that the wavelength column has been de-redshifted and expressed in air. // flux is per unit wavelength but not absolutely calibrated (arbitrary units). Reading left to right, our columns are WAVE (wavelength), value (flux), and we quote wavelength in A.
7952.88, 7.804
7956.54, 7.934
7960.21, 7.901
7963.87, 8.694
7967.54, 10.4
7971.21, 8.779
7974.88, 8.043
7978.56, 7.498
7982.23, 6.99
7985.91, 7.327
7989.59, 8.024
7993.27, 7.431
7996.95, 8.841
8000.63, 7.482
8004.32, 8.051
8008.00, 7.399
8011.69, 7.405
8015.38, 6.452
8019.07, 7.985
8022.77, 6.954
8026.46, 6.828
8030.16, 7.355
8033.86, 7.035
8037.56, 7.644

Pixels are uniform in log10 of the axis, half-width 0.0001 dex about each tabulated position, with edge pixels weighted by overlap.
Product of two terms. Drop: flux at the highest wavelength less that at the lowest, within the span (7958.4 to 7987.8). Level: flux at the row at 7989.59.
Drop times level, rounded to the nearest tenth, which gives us -4.6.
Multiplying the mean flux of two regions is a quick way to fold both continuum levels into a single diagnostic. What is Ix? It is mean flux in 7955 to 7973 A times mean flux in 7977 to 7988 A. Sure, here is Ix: 64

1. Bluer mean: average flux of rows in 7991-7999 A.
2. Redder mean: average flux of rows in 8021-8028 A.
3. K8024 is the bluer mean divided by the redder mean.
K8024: 1.18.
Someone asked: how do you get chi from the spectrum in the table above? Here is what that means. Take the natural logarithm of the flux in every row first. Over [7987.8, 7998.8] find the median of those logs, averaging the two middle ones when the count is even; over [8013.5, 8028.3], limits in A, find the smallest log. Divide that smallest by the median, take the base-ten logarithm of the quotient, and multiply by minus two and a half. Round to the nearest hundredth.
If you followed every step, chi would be 0.12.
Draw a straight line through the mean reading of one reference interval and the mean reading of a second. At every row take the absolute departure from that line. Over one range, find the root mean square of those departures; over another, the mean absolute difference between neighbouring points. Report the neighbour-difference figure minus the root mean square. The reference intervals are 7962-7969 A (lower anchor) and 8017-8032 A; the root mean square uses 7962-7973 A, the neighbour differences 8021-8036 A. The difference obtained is -0.72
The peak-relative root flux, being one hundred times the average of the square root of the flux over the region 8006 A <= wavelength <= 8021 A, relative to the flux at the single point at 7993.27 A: 36.4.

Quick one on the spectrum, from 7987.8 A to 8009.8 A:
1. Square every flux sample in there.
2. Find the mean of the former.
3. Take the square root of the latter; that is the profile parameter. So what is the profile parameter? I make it 7.9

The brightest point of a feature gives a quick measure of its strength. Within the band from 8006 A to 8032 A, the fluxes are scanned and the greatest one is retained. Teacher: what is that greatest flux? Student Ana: 7.985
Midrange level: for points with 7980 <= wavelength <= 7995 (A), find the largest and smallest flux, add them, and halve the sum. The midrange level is 7.5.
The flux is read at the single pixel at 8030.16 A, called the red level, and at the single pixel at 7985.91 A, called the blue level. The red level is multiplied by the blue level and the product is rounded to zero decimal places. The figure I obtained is 54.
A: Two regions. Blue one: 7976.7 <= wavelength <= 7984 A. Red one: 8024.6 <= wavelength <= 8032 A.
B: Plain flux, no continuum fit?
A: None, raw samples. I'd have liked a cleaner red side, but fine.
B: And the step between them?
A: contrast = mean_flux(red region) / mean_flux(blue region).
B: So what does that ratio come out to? 0.98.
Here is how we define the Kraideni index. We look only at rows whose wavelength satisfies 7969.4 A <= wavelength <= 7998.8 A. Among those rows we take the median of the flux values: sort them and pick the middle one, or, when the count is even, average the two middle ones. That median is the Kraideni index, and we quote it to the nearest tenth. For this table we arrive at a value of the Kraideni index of 7.8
